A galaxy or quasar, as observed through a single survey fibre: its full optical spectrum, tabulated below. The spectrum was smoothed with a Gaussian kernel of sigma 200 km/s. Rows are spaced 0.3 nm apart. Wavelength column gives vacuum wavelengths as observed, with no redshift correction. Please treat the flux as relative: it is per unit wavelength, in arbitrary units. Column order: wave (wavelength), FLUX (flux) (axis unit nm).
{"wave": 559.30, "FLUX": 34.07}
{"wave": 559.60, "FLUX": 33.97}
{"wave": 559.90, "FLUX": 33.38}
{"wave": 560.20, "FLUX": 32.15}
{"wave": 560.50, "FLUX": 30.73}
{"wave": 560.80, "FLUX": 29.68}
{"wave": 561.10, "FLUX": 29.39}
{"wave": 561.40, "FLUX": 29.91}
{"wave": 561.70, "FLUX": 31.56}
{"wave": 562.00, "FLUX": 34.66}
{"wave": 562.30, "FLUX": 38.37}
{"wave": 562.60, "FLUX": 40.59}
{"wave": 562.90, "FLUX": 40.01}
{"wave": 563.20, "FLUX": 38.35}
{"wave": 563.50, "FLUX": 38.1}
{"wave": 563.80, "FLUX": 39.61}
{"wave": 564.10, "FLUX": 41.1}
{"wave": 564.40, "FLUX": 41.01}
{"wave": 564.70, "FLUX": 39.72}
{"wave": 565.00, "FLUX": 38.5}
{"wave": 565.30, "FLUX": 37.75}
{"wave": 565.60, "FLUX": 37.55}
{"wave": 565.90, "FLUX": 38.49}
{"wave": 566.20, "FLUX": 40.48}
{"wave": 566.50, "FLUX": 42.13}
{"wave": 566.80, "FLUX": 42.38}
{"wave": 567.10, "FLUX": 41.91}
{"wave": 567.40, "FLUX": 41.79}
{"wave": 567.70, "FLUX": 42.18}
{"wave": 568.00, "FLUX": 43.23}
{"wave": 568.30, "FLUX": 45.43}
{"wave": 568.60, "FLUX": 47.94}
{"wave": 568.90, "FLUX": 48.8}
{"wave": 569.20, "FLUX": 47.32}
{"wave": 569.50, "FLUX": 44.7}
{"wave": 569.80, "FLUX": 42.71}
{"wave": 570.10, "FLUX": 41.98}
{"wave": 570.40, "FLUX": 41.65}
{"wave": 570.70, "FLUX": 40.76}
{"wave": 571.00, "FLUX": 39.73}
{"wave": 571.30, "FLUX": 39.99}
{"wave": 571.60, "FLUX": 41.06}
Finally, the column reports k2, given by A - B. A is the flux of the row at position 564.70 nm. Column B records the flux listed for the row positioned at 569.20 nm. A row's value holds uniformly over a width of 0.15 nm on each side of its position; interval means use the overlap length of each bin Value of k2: -8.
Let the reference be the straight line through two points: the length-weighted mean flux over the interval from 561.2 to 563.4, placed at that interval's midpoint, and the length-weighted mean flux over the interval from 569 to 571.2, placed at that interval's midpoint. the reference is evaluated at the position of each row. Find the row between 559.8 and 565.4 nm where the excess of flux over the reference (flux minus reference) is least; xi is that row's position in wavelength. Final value 561.10 nm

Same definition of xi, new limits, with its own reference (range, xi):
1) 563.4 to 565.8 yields 565.60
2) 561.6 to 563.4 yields 561.70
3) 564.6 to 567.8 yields 565.60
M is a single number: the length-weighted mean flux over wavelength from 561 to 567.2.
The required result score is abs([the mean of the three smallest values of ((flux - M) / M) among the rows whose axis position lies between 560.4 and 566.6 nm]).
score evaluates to 0.22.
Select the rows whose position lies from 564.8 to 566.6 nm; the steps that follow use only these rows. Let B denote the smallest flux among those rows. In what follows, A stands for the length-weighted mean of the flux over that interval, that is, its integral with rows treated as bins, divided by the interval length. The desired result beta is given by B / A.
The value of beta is 0.96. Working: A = 39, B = 37.55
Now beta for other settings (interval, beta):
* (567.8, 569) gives 0.94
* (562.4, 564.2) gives 0.96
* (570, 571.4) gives 0.97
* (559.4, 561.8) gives 0.94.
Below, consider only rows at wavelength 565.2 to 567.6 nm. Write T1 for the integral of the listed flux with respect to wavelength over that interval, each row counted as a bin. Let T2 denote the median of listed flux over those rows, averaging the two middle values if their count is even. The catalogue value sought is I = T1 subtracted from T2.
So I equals -56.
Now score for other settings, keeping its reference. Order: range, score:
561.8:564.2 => 0.03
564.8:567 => 0.01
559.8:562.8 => 0.22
